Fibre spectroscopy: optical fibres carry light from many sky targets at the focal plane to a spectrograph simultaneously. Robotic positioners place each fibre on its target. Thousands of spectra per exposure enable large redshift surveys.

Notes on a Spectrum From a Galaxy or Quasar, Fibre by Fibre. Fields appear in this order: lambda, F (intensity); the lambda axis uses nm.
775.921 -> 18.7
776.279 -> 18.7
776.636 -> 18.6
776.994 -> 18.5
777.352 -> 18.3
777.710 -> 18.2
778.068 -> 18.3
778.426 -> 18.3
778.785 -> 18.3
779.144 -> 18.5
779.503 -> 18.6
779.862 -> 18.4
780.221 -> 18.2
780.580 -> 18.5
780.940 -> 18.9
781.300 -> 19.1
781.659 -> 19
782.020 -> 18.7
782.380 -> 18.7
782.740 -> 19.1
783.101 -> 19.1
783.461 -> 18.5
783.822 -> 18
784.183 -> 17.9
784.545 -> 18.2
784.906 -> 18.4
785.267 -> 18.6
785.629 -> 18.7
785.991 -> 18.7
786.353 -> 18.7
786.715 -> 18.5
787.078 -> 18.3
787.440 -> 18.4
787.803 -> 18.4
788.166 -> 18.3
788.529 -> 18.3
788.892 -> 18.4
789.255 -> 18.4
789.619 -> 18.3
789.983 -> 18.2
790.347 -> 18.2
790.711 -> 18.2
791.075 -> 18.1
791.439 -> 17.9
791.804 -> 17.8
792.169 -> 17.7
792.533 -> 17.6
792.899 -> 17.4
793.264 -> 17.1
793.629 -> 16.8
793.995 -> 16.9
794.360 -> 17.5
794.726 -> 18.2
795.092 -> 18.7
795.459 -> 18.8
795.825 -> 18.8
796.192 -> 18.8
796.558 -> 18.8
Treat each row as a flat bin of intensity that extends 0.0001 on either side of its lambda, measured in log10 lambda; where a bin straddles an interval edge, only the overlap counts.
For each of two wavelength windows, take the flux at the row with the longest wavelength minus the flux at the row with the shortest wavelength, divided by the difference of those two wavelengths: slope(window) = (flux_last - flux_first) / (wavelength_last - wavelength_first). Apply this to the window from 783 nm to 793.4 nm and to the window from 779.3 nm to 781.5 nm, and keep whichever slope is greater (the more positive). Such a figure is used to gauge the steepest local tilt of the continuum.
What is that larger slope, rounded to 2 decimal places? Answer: 0.28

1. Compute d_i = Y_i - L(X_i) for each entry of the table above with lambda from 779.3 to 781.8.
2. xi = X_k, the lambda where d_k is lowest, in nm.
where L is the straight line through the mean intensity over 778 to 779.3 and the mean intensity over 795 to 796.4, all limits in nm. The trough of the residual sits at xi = 780.221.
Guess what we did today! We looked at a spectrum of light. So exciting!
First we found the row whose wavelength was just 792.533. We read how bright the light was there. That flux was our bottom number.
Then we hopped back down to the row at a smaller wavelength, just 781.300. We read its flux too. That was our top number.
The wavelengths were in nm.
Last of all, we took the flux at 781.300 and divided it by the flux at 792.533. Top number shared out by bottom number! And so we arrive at 1.09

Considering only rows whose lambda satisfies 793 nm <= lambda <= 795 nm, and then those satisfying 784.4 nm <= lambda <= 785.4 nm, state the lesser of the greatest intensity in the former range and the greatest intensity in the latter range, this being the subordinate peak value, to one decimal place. 18.2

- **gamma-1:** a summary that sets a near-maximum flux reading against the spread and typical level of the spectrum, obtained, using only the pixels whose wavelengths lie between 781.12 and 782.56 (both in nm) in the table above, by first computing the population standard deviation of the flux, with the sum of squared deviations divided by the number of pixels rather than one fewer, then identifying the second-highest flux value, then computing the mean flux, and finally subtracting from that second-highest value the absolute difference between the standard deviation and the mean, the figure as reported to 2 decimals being 0.30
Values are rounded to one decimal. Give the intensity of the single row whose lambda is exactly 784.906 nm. 18.4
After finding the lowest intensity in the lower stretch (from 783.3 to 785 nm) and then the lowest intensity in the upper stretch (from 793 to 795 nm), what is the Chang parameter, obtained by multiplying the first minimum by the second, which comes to 301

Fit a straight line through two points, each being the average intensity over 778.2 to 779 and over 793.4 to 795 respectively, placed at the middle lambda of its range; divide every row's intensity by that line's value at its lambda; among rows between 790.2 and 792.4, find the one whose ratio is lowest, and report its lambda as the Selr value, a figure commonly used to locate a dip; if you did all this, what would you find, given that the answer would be 792.169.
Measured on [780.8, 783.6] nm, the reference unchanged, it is 783.461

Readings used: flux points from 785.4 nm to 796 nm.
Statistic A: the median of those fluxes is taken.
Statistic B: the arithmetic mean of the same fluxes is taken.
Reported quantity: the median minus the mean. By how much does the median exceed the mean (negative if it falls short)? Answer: 0.186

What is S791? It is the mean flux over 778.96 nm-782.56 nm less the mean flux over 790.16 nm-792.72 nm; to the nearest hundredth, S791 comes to 0.73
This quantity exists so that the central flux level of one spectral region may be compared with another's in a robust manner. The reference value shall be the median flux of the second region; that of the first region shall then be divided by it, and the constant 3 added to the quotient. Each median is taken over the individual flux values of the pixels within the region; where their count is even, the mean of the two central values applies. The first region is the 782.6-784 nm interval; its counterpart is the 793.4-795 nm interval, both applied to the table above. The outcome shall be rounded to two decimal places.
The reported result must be 4.09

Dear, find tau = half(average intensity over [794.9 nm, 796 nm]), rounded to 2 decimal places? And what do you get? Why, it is 9.38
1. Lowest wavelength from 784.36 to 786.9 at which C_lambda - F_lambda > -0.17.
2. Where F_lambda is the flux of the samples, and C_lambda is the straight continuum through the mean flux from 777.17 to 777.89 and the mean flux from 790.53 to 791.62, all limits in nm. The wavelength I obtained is 784.545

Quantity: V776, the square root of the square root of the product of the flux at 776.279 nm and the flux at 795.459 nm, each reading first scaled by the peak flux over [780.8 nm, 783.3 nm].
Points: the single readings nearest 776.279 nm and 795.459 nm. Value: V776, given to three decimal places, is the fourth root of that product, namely 0.991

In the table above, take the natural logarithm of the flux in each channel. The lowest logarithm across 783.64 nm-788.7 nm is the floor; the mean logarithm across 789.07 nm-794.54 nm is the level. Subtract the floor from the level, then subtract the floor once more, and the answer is -2.89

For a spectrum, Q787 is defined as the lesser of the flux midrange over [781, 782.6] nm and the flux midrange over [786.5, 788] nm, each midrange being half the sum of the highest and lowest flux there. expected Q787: 18.4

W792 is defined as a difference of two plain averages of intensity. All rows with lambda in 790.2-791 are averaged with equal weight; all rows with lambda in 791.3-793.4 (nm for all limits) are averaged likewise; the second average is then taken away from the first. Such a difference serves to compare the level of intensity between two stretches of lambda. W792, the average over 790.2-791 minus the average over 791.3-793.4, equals 0.6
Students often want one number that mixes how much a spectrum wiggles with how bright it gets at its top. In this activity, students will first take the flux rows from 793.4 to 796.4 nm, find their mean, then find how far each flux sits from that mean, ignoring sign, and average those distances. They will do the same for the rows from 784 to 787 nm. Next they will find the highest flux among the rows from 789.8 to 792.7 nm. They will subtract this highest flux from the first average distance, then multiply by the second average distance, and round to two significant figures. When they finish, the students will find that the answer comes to -3.9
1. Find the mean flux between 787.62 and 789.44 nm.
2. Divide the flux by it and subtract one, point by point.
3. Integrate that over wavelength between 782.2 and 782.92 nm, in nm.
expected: 0.021 nm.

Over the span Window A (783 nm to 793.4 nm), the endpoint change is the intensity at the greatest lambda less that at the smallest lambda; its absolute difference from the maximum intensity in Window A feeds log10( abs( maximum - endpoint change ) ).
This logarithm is 1.32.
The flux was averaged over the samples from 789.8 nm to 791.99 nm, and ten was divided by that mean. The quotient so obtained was 0.554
